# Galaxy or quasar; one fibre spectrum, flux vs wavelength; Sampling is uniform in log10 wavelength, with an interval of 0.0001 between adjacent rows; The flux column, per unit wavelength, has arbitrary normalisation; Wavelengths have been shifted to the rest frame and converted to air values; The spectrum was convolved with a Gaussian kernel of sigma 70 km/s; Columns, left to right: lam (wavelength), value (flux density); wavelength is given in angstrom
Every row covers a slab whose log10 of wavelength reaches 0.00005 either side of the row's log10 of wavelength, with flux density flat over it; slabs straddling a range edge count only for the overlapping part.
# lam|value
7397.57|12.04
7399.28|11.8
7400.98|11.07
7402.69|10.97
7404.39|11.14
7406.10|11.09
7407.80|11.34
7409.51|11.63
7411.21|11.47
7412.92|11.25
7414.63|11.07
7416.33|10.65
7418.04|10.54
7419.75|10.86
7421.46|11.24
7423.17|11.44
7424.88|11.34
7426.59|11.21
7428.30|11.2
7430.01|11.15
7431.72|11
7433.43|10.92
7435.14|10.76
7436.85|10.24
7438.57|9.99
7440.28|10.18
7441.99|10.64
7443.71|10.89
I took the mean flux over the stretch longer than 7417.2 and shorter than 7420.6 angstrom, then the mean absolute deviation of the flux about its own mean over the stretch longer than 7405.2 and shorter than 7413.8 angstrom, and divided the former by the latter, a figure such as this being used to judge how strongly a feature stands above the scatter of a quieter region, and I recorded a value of 69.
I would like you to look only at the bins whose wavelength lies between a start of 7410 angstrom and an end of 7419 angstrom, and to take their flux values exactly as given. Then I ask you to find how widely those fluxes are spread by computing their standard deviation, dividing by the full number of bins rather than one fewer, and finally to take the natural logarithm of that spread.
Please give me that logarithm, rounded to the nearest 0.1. -1.0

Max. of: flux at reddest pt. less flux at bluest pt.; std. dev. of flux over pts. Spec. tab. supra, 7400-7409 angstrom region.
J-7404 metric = 0.27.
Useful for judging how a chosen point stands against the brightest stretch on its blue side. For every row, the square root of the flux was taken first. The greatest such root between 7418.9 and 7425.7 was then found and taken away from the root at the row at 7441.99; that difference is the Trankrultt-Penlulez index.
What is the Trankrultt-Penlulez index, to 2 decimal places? -0.12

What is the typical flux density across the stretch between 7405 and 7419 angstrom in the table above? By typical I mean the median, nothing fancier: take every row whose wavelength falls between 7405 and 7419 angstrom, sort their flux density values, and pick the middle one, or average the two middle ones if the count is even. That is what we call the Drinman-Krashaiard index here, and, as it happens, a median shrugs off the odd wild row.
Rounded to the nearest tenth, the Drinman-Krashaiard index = 11.2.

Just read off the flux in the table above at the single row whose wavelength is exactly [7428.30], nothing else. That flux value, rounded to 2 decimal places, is 11.20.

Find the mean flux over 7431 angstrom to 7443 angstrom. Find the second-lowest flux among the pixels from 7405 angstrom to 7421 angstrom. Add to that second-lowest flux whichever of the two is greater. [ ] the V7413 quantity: 21.3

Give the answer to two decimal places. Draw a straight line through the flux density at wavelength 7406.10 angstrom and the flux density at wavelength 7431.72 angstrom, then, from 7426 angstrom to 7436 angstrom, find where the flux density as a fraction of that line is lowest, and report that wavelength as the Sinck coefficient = 7435.14 angstrom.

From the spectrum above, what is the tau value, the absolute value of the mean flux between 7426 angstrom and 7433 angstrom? 11.1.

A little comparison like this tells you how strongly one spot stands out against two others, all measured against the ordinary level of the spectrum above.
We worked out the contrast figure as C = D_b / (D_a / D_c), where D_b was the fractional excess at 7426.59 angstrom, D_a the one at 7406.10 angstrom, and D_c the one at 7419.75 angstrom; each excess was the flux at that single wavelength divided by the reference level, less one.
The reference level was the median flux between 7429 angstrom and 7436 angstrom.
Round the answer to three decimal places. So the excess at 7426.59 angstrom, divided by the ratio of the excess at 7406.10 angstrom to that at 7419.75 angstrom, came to -0.018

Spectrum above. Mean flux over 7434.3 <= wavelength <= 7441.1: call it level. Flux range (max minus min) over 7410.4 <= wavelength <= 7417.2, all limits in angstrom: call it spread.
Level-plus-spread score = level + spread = 11.1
